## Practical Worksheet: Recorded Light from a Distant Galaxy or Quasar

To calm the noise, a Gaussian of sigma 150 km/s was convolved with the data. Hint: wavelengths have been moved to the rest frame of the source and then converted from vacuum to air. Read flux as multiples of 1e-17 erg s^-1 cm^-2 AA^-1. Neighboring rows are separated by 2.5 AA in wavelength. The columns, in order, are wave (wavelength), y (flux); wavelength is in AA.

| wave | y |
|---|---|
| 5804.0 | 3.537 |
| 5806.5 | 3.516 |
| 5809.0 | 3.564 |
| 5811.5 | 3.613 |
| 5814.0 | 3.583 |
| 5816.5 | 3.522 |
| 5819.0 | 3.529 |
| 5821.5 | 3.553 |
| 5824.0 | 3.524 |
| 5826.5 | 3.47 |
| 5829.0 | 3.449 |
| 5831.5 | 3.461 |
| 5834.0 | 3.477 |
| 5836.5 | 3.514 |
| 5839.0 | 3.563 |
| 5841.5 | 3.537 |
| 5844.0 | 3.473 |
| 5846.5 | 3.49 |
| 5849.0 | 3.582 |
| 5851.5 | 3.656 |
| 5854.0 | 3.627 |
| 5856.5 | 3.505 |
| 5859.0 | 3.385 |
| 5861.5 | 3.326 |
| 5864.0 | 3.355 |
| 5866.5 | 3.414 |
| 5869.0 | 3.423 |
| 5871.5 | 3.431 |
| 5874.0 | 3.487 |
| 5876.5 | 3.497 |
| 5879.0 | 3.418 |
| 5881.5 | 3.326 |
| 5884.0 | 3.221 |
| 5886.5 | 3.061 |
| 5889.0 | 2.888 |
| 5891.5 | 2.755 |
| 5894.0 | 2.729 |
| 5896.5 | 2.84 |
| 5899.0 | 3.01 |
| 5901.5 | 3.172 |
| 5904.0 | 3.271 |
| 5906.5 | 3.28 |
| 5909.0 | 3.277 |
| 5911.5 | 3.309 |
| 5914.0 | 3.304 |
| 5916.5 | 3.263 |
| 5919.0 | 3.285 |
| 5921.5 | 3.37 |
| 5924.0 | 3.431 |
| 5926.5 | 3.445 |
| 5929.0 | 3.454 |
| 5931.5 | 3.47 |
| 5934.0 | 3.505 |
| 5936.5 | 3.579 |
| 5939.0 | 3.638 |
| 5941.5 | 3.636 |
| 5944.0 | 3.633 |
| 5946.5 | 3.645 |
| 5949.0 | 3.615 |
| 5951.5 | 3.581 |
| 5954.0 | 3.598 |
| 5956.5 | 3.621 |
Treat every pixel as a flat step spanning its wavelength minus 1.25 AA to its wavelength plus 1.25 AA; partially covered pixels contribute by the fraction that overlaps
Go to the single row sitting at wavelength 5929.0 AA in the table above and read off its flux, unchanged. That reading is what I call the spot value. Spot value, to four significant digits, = 3.454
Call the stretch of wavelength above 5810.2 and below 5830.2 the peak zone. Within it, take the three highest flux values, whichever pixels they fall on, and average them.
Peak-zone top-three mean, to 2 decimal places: 3.58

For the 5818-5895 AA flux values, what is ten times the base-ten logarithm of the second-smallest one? 4.40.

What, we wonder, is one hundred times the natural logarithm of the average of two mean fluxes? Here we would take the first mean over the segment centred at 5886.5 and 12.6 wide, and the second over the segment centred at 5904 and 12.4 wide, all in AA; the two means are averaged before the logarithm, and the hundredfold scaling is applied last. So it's 114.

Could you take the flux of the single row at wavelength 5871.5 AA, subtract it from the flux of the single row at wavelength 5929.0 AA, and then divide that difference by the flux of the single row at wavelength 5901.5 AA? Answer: 0.01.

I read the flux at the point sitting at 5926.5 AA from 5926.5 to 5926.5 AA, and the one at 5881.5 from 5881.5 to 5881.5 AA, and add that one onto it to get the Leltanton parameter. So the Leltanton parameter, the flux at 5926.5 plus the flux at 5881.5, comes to 6.77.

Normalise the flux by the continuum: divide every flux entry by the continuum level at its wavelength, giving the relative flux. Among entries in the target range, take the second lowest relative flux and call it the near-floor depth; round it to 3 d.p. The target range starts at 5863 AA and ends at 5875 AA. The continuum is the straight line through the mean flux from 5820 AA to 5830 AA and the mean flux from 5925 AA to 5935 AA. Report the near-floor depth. 0.979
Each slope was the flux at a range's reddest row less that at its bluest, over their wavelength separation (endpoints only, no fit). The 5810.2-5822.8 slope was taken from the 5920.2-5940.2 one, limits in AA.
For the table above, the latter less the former 0.021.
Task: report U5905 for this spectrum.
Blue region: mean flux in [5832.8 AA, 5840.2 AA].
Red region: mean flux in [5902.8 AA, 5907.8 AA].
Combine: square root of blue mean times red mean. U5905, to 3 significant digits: 3.39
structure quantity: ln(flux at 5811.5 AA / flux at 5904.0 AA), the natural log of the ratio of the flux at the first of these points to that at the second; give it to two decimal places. 0.10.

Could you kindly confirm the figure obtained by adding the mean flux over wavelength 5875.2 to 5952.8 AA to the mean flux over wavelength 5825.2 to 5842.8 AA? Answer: 6.82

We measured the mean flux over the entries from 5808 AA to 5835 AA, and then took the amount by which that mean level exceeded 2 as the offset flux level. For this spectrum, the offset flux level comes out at 1.52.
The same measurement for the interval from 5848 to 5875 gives 1.47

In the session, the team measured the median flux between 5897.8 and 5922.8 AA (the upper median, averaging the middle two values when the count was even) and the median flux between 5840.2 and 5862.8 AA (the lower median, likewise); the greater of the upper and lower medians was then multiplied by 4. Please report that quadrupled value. 14.02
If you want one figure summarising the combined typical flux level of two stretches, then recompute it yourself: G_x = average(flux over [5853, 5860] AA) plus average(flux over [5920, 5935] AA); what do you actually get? 6.95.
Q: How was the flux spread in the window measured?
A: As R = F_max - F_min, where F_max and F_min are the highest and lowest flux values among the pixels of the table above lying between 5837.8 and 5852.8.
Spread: 0.18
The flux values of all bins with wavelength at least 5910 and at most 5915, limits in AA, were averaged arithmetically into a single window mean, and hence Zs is 3.31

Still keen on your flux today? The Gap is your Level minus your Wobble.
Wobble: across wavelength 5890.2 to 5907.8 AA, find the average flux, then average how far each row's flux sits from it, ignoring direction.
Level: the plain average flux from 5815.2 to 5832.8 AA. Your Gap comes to 3.30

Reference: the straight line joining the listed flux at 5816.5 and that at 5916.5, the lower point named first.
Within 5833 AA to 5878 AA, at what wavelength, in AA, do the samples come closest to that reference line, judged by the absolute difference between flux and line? 5834.0 AA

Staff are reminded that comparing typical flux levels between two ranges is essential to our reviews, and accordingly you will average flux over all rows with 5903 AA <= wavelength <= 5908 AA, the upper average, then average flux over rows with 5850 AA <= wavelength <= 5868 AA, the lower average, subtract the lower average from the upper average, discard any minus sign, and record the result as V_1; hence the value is 0.19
